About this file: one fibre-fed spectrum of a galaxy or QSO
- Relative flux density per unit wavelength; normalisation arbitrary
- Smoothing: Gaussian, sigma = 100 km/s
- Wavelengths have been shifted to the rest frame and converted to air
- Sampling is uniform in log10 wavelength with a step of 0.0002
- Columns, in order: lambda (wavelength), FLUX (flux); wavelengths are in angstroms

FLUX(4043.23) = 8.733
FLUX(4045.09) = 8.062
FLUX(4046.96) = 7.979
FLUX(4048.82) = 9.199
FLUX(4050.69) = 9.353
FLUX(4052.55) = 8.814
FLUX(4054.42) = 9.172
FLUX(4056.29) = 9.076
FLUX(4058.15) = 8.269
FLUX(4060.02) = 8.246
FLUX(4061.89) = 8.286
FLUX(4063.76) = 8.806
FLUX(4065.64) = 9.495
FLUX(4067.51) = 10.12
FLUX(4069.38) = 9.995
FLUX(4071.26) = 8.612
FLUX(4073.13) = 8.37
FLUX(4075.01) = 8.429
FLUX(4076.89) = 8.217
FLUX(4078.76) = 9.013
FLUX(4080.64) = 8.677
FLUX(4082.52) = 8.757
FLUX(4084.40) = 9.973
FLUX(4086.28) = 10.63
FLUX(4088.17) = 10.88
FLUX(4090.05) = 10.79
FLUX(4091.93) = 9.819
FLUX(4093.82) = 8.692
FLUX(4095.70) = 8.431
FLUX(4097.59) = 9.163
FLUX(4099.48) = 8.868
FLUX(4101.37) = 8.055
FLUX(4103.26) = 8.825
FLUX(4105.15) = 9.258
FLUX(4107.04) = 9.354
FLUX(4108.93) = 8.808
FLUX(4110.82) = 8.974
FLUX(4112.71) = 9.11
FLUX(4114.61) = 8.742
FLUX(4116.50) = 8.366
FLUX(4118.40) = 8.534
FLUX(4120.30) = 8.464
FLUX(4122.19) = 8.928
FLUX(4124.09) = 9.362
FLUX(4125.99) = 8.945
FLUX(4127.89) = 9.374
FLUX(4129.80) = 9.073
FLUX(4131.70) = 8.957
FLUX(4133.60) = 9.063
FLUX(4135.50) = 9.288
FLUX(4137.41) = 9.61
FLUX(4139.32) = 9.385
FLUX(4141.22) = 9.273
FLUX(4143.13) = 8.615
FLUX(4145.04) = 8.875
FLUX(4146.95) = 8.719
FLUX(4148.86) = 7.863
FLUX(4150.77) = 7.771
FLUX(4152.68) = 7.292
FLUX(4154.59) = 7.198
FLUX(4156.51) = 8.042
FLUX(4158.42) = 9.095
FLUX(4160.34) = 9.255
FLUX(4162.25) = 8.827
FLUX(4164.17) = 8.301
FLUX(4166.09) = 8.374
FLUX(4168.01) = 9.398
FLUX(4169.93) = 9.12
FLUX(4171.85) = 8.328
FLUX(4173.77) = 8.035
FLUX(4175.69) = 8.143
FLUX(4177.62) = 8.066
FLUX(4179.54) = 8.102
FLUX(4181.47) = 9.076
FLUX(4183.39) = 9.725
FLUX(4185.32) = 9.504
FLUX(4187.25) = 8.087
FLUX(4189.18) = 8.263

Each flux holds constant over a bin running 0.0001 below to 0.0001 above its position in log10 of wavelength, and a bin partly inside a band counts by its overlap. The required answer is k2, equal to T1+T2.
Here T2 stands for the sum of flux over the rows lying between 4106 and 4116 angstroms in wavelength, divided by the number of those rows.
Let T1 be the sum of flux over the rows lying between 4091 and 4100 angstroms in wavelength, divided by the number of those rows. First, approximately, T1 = 9.0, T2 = 9.0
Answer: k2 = 18.0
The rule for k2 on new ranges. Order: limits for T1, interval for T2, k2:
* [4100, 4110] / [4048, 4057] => 18.0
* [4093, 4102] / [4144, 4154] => 16.7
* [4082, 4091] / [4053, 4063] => 18.8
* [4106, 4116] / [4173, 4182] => 17.3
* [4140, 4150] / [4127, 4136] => 17.8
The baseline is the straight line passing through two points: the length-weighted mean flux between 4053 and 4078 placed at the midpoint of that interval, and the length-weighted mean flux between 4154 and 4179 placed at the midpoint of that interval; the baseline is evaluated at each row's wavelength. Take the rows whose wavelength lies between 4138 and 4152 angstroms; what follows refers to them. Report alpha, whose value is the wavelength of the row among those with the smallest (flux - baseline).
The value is 4150.77 angstroms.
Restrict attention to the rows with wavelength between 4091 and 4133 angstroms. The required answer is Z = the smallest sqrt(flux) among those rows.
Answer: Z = 2.84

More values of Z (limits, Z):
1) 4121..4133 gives 2.99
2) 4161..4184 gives 2.83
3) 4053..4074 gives 2.87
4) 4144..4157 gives 2.68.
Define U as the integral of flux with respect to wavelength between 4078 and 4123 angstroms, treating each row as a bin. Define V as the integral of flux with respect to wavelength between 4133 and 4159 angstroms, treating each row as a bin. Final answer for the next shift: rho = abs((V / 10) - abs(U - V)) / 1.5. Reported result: 111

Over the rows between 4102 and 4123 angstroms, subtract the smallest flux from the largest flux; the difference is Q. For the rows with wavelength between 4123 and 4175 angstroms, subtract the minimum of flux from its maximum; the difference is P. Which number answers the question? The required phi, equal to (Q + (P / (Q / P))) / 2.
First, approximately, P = 2.4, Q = 1.0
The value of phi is 3.4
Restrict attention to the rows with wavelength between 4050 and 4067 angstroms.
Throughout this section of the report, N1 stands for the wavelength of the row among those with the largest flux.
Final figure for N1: 4065.64 angstroms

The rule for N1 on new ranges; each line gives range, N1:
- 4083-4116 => 4088.17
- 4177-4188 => 4183.39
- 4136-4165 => 4137.41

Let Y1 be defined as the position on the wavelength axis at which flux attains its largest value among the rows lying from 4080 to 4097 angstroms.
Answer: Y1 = 4088.17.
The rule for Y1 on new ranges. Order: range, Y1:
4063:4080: 4067.51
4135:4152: 4137.41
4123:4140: 4137.41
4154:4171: 4168.01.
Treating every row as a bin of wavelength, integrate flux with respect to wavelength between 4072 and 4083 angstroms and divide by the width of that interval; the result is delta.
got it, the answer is 8.6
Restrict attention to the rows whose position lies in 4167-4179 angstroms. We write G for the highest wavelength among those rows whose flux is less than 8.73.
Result 4177.62 angstroms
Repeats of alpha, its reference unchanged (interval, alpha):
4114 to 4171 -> 4154.59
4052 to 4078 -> 4060.02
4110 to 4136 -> 4116.50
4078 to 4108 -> 4101.37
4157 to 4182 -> 4173.77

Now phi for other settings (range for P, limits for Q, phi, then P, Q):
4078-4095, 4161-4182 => 2.5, 2.2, 1.4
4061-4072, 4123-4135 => 4.1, 1.8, 0.4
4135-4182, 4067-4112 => 2.4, 2.4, 2.8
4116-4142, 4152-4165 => 1.4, 1.2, 2.1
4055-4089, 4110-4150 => 2.9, 2.7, 1.7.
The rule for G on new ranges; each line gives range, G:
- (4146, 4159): 4156.51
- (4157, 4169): 4166.09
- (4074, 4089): 4080.64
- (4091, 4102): 4101.37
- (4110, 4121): 4120.30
